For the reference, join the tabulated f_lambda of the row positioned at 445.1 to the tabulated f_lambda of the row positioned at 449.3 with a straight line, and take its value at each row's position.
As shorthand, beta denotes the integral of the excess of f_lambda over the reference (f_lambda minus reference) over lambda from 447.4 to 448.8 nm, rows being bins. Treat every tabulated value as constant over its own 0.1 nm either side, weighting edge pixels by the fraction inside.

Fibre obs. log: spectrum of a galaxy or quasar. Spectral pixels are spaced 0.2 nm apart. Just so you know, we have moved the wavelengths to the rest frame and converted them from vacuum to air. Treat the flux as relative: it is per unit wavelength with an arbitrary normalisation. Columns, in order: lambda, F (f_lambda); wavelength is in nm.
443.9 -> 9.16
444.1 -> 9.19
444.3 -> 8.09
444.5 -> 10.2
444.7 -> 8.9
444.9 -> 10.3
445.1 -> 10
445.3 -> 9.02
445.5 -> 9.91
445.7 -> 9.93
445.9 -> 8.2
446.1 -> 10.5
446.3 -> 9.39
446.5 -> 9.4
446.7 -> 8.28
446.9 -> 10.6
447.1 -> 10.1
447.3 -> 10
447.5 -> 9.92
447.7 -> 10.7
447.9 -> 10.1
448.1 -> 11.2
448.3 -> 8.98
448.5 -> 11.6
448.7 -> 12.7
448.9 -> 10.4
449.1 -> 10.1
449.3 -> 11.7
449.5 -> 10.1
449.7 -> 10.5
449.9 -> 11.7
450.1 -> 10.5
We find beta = -0.7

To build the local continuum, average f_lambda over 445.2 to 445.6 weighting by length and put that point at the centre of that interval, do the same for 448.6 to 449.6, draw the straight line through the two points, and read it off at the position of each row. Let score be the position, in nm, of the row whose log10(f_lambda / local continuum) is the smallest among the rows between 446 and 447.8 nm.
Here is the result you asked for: 446.7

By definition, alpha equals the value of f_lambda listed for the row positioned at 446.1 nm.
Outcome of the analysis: 10.5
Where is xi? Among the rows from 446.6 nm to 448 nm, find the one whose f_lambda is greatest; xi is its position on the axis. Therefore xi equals 447.7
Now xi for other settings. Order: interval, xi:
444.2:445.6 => 444.9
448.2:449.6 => 448.7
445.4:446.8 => 446.1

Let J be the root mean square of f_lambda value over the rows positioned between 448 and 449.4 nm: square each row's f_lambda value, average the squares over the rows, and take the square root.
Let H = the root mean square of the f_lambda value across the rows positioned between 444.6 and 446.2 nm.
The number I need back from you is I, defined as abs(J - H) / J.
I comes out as 0.13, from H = 9.6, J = 11.0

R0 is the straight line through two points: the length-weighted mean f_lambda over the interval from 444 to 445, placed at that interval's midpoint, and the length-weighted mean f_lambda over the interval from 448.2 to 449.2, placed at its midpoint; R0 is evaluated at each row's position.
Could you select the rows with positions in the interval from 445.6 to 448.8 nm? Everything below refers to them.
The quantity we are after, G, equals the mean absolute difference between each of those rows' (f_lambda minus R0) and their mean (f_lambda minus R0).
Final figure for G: 0.77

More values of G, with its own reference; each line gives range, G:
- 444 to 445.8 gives 0.54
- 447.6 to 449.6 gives 0.87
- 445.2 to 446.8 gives 0.65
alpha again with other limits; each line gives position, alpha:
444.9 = 10.3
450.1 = 10.5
